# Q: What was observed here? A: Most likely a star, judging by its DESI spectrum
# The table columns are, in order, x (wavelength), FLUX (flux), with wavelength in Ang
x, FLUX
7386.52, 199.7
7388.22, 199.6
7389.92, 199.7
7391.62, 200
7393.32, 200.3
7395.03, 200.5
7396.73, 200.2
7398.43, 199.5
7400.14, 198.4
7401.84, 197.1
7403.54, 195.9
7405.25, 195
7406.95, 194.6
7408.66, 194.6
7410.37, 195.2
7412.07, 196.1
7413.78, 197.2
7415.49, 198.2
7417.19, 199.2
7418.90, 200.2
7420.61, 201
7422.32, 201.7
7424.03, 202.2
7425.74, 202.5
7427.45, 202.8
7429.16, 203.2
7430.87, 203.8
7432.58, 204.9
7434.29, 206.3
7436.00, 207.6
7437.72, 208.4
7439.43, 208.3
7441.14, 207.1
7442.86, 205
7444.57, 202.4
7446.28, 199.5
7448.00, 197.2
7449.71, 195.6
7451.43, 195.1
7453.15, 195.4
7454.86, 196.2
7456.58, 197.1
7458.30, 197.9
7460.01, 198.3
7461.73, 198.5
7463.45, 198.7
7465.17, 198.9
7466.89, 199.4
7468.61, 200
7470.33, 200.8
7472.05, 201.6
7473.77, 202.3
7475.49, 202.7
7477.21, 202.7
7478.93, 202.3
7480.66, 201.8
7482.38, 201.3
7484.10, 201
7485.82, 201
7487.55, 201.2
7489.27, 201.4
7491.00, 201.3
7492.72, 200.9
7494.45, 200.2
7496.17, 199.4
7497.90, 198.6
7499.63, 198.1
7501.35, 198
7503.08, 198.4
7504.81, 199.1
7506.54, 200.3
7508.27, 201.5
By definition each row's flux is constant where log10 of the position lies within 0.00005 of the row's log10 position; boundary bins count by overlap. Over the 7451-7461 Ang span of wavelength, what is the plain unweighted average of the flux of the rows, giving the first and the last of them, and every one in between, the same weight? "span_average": 197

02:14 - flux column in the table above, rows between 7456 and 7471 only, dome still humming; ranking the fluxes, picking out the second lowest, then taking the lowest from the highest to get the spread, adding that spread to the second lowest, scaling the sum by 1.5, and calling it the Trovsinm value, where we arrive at 302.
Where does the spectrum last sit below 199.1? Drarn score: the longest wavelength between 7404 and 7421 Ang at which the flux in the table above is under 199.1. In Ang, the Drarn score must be 7415.49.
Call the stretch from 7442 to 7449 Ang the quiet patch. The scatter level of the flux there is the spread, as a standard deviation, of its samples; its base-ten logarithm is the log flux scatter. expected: 0.5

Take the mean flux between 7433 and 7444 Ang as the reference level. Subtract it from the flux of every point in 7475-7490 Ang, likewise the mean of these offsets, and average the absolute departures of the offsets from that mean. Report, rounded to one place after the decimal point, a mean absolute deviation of 0.6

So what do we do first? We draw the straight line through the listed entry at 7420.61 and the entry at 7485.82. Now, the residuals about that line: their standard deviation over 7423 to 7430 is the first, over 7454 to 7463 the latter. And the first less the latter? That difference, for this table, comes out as -0.5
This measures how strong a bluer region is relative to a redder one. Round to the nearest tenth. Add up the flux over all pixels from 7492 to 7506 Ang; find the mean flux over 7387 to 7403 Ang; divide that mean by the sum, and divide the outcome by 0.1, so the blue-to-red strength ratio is 1.3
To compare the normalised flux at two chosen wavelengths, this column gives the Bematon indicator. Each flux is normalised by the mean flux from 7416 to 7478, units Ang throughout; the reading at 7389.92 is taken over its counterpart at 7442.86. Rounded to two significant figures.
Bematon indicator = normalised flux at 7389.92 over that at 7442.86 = 0.97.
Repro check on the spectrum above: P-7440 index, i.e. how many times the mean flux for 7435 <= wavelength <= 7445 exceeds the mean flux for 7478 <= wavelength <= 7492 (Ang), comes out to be 1.03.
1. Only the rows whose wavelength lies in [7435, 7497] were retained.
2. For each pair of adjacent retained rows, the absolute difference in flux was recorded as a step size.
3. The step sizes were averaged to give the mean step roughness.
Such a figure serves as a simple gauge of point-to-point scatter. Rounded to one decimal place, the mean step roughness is 0.7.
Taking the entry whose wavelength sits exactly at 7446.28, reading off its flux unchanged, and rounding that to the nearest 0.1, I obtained 199.5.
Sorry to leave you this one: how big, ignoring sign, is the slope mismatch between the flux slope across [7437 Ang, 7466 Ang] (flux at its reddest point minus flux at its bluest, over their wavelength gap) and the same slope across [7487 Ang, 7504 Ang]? 0.17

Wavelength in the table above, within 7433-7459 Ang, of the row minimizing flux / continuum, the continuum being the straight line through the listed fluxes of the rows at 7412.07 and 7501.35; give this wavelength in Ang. 7451.43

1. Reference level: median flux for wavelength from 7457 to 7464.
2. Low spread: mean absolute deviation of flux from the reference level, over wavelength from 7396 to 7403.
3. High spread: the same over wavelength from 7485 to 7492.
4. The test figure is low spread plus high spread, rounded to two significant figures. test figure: 3.9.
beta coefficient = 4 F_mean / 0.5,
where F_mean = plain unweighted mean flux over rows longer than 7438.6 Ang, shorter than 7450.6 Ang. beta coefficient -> 1617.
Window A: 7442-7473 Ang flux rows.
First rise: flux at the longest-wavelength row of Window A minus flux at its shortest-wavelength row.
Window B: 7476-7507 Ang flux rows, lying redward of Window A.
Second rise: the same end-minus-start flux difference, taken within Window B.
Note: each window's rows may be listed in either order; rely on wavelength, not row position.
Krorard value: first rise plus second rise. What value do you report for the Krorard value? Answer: -6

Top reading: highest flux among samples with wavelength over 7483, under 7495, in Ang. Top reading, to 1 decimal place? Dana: 201.4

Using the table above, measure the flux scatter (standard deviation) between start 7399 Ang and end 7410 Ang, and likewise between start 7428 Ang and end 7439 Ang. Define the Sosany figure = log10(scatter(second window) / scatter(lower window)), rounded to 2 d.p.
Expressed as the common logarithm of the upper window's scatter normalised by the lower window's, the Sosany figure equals 0.13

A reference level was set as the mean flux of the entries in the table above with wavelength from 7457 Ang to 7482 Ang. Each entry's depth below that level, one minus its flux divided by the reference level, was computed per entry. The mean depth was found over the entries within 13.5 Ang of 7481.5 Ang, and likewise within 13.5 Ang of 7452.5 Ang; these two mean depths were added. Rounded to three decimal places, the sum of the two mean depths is 0.000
